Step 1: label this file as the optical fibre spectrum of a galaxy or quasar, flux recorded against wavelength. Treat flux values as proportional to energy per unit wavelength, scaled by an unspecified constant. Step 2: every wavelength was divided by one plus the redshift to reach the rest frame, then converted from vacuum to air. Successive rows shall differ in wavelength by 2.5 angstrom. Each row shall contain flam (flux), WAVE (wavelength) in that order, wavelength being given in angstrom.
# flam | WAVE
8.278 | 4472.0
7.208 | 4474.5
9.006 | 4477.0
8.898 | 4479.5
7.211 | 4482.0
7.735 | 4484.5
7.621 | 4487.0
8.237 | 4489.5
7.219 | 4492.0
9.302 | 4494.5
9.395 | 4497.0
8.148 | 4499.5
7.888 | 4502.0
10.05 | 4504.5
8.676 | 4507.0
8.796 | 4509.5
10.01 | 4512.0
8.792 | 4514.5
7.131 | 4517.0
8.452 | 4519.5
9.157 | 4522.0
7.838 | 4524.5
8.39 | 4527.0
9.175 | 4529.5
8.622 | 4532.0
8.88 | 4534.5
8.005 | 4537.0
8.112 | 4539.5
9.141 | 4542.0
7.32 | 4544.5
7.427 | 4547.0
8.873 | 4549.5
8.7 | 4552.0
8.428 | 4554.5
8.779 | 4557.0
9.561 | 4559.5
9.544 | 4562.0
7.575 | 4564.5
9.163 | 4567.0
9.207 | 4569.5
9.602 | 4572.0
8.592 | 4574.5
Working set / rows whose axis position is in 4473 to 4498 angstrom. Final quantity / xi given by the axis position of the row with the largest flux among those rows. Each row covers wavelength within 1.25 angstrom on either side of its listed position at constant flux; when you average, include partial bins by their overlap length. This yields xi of 4497.0 angstrom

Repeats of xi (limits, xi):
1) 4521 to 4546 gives 4529.5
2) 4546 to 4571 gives 4559.5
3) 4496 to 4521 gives 4504.5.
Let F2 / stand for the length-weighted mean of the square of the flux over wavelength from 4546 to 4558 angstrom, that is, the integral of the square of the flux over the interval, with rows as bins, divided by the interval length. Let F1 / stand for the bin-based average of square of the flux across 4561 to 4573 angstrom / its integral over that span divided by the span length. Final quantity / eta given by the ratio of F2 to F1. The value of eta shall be 0.88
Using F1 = 81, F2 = 72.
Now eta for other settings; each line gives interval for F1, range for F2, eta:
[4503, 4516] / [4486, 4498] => 0.83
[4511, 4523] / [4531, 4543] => 0.96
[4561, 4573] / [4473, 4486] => 0.79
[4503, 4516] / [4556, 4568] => 0.94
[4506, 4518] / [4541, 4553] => 0.90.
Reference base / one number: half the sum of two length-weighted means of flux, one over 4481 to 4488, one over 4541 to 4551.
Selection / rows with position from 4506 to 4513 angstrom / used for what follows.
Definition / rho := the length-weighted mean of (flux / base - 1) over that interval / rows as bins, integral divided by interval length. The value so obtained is 0.165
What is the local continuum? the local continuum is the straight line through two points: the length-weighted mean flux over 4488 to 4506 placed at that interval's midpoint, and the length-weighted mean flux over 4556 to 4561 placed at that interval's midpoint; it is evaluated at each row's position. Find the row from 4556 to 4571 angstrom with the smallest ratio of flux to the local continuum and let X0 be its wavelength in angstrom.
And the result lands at 4564.5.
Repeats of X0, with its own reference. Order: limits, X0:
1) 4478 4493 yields 4492.0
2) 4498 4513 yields 4502.0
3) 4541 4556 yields 4544.5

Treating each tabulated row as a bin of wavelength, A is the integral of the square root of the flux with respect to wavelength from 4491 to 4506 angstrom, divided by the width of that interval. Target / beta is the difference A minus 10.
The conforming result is -7.06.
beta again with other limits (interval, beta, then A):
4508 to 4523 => -7.05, 2.95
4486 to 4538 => -7.08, 2.92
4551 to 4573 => -7.01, 2.99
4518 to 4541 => -7.08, 2.92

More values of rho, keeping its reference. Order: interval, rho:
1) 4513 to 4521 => 0.046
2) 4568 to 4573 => 0.195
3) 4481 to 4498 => 0.031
